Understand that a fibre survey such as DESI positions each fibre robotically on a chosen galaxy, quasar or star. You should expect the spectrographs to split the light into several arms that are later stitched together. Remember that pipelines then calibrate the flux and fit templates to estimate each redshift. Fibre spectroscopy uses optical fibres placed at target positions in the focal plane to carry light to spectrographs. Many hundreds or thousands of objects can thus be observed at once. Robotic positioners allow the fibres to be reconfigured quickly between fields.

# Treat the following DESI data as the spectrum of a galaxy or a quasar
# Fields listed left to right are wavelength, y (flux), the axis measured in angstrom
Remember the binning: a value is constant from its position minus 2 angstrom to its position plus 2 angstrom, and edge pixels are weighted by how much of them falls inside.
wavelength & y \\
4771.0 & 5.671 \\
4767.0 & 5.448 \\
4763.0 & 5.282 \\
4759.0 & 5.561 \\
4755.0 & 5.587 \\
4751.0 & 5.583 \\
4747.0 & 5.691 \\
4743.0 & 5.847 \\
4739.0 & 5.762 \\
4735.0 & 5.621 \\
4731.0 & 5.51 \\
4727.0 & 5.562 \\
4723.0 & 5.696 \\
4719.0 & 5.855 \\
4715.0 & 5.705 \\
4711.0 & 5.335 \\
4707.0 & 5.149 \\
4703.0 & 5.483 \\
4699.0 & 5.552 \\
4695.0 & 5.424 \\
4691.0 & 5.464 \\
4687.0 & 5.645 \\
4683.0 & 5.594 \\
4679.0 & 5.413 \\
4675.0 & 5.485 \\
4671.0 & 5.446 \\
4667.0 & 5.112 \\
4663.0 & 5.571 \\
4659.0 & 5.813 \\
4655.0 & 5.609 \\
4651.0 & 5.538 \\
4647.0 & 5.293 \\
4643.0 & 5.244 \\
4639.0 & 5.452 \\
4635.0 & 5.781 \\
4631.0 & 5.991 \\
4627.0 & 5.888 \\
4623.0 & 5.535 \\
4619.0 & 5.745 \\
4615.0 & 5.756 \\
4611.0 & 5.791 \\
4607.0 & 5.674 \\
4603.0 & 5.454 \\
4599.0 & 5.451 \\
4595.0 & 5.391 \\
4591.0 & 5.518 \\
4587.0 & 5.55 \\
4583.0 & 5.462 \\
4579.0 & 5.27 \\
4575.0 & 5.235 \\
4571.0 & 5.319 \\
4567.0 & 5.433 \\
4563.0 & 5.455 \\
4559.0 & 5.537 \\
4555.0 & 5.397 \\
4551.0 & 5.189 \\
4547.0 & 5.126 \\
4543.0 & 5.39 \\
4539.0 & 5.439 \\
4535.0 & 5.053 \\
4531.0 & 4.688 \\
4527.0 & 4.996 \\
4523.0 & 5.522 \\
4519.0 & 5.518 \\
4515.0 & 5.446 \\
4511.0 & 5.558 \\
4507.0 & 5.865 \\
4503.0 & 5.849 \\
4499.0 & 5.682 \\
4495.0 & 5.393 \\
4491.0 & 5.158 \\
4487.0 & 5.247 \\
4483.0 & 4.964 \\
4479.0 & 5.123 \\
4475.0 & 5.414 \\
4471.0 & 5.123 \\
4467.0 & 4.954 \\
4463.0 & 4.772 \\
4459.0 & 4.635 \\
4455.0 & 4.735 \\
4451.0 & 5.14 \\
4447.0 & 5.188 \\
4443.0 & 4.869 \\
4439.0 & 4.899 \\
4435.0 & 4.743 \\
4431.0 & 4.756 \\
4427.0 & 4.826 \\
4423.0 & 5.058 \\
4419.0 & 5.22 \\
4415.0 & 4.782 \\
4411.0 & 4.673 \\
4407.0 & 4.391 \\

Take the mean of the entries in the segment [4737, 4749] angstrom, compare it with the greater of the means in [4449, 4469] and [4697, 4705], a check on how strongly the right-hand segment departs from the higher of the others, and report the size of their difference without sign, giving 0.25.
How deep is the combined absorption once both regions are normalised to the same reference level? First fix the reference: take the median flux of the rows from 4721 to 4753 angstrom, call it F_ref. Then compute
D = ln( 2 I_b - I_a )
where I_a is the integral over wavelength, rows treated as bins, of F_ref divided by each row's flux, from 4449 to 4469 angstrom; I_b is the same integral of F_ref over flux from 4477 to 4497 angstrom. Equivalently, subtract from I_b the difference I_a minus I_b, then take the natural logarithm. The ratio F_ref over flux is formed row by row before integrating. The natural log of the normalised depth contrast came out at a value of 3.0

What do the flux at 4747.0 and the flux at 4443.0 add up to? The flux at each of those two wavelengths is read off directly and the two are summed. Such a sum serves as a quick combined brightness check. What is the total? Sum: 10.6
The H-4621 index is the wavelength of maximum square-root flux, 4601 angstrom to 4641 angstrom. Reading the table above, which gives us 4631.0 angstrom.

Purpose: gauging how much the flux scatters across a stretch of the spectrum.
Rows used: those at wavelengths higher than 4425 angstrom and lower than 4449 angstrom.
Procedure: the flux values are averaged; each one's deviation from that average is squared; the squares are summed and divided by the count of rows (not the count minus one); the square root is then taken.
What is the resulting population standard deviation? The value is 0.15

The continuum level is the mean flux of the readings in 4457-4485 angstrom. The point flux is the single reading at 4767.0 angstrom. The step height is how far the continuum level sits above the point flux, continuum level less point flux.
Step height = -0.45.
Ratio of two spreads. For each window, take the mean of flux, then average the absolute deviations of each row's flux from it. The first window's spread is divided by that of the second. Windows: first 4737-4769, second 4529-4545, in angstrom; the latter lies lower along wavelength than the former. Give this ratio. 0.47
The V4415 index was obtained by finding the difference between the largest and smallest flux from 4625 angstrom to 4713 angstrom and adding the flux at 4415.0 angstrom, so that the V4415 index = 5.66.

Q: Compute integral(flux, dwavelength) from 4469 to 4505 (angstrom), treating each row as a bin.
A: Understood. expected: 192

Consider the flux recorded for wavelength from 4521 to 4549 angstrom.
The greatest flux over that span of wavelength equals 5.522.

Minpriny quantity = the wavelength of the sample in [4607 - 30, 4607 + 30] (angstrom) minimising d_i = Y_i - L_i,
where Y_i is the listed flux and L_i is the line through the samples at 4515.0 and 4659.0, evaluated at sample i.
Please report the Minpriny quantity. 4579.0 angstrom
